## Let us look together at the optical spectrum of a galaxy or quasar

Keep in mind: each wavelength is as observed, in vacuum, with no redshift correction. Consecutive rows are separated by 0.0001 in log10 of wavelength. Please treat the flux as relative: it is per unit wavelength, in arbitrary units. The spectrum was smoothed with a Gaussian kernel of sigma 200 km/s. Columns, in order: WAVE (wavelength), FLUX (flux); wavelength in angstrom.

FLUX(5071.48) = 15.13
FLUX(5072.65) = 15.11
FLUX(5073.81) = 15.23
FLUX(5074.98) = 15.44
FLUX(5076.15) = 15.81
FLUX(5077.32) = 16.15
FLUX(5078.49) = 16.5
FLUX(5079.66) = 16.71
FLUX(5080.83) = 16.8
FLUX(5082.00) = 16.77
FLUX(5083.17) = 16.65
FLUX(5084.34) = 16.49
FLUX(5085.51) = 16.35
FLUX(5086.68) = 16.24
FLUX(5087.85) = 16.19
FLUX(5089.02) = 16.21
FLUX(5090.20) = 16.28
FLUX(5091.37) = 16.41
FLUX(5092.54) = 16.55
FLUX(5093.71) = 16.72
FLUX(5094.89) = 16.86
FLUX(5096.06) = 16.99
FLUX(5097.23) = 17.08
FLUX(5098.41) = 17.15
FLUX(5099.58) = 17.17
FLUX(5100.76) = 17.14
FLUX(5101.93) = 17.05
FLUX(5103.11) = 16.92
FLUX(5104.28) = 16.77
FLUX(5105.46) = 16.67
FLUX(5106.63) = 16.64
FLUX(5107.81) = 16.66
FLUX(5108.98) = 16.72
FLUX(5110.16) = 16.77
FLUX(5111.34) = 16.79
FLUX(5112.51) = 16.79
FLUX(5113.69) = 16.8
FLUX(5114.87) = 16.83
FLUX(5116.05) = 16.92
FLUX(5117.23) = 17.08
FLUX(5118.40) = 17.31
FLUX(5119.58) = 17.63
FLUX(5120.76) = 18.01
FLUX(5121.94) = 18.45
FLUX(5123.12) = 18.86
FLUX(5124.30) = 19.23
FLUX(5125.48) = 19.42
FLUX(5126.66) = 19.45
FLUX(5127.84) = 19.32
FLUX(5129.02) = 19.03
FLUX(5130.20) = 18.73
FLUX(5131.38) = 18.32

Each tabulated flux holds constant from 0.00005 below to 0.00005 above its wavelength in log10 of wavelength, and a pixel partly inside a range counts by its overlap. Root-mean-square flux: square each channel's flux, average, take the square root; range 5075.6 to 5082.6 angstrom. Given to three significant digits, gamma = 16.5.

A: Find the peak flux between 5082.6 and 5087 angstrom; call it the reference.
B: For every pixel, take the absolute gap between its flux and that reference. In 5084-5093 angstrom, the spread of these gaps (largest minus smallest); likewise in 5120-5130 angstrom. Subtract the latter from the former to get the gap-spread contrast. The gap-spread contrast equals -1.1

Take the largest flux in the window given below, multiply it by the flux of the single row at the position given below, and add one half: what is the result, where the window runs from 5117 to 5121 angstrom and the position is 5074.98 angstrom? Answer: 279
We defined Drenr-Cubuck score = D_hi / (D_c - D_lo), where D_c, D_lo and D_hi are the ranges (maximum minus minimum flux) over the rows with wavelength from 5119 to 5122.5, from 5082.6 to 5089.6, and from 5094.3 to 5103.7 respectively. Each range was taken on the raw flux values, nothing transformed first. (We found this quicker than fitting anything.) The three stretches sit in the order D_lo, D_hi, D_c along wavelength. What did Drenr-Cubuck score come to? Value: 0.86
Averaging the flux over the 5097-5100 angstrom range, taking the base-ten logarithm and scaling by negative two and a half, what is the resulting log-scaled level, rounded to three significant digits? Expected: -3.08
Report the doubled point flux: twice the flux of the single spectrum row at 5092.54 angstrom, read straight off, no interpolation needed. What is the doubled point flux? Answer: 33.1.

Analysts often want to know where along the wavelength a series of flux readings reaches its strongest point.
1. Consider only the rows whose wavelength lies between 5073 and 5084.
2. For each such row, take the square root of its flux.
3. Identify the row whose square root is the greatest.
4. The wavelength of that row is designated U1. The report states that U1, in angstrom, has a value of 5080.83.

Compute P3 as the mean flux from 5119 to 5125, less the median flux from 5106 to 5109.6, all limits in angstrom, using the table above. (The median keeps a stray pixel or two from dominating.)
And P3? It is 1.8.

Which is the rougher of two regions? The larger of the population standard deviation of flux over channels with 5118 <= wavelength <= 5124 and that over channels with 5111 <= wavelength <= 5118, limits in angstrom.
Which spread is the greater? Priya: 0.56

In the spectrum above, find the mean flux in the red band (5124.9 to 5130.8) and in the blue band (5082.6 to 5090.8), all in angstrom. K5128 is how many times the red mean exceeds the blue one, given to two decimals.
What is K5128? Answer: 1.17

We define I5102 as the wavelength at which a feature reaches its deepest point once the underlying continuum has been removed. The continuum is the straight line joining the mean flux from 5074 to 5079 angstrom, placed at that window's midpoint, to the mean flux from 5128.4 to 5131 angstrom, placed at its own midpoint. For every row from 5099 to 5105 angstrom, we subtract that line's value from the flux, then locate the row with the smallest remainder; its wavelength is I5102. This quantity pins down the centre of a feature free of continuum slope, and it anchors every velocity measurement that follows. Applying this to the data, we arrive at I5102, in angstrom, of 5104.28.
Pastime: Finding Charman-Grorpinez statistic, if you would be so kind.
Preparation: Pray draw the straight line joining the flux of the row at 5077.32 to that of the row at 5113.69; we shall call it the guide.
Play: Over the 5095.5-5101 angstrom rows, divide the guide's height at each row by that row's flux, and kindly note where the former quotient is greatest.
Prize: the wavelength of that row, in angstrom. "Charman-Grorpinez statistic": 5096.06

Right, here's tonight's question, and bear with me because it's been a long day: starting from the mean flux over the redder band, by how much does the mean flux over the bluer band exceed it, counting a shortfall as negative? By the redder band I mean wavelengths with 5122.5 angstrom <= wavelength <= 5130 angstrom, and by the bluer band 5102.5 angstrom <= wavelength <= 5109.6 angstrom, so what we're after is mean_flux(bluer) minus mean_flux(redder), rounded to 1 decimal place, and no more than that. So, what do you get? -2.5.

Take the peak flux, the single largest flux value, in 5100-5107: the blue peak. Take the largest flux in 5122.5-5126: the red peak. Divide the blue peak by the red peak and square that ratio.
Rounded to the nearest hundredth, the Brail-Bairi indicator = 0.78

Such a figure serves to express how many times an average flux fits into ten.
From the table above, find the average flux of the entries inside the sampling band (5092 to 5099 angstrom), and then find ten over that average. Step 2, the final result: 0.592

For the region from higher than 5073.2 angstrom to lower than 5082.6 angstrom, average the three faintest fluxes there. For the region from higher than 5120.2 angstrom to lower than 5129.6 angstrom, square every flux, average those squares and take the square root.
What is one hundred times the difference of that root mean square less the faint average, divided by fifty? 7.0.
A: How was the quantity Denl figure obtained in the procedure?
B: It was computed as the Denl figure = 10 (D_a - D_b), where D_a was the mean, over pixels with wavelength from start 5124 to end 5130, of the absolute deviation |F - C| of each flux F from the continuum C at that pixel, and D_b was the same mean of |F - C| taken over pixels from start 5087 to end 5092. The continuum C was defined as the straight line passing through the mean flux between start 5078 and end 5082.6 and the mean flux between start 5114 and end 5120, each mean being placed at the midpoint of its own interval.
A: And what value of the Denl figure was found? 14.8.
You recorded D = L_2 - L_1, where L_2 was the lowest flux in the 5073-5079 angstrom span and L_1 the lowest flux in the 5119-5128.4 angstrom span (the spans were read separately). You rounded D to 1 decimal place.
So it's -2.4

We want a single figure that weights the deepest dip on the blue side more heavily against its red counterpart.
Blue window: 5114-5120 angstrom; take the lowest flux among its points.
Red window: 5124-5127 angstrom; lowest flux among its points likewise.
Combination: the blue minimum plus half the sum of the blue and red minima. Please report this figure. 34.9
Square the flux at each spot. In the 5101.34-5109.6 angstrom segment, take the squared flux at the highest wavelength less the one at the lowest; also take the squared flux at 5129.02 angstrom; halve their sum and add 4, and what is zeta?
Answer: 179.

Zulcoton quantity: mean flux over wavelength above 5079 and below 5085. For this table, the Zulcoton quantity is 16.7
